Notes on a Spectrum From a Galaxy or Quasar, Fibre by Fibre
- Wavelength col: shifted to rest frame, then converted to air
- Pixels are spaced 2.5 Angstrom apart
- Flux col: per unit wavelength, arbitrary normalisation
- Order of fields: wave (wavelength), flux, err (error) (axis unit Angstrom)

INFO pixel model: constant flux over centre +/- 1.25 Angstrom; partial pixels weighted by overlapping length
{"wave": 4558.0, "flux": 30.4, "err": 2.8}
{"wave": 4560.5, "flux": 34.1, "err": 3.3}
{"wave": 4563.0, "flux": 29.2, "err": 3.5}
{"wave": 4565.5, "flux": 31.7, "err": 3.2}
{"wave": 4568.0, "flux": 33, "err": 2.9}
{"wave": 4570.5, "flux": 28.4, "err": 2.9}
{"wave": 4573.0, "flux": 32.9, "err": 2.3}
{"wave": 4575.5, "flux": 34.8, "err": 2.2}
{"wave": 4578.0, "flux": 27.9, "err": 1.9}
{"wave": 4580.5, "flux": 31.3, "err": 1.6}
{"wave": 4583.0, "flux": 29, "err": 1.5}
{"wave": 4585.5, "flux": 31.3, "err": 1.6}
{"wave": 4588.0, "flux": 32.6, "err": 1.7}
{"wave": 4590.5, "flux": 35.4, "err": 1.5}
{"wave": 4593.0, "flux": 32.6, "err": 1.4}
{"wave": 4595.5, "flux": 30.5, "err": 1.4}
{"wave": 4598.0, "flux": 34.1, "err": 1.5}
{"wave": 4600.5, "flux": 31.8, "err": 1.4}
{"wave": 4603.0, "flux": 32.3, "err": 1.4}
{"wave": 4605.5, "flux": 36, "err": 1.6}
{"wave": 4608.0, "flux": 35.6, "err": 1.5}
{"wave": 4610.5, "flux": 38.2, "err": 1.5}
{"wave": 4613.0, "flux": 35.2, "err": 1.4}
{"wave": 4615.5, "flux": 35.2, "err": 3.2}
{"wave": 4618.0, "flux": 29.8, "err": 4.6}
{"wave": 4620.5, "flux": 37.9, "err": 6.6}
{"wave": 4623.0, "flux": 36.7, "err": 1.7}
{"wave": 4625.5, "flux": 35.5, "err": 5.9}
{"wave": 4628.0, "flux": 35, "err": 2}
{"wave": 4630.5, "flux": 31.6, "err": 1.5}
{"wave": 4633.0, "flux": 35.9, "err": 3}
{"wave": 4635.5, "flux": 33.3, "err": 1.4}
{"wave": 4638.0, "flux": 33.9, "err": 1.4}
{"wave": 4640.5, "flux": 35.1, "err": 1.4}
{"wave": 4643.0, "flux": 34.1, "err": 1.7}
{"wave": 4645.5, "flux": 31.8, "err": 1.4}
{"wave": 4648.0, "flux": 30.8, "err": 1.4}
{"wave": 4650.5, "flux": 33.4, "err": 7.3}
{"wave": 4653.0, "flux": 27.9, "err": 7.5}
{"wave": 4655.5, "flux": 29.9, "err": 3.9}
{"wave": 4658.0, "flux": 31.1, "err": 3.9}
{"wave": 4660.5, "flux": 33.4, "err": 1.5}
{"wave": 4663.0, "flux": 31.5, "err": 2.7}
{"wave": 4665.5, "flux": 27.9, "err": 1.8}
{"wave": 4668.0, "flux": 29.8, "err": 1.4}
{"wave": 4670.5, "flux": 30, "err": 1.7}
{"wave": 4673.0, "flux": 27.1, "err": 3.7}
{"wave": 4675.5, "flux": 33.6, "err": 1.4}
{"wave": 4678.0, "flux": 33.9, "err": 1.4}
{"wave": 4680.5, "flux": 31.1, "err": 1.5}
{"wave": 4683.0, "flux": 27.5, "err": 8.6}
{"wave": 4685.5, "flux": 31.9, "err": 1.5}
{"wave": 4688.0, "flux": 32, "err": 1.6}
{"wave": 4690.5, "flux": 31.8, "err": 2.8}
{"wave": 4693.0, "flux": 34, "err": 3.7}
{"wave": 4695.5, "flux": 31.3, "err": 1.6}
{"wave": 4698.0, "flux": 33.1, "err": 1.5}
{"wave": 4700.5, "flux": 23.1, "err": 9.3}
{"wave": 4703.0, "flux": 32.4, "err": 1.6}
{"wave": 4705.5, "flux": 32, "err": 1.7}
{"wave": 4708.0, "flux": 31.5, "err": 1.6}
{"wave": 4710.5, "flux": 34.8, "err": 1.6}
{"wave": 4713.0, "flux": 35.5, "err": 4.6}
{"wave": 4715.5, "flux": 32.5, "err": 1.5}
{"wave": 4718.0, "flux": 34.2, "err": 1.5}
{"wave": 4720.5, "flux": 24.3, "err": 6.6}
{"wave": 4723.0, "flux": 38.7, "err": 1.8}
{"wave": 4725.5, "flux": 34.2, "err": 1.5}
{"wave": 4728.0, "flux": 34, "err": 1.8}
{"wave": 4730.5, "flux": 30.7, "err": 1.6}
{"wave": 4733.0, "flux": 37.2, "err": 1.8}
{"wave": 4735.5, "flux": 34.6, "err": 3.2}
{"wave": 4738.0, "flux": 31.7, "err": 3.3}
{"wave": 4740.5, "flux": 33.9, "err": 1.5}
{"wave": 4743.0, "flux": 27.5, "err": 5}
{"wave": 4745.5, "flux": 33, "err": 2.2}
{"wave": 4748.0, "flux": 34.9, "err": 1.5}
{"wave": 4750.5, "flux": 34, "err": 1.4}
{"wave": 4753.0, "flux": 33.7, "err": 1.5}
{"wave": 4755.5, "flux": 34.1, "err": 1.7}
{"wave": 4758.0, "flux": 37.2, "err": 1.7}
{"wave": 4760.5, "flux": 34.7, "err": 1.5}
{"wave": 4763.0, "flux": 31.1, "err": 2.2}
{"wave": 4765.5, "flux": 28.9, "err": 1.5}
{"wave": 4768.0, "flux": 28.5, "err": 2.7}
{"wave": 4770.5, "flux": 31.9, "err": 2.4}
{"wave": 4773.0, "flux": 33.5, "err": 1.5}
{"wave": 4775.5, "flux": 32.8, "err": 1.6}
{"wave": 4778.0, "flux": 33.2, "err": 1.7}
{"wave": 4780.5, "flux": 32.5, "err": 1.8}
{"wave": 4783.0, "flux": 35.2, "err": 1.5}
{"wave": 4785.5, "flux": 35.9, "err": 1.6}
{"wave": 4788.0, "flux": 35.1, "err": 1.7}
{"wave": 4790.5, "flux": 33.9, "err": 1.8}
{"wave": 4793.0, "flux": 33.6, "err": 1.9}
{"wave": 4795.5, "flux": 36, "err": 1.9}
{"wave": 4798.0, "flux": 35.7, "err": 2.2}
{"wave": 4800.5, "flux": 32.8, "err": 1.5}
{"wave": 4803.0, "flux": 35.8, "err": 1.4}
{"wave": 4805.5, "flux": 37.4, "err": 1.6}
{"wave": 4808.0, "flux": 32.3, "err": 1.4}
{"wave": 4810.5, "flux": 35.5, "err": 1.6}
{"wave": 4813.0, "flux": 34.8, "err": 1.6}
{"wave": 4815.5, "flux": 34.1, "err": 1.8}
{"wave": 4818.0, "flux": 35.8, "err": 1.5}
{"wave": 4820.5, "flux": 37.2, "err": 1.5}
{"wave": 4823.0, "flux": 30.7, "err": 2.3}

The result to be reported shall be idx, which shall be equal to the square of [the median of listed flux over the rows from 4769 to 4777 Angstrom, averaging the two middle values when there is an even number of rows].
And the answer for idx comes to 1076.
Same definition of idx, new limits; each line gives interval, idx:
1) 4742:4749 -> 1089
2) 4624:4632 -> 1225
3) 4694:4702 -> 980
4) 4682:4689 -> 1018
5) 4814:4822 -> 1282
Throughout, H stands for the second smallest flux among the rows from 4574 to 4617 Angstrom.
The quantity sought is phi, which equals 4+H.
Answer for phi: 33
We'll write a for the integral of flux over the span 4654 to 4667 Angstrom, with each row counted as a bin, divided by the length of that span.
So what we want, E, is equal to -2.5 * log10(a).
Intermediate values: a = 30.7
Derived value -3.72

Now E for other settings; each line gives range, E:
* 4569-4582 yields -3.73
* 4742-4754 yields -3.79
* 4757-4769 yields -3.76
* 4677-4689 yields -3.74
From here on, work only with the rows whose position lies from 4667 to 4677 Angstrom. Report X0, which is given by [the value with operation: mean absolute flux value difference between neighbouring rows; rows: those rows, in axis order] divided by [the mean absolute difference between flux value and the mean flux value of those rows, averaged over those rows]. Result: 1.8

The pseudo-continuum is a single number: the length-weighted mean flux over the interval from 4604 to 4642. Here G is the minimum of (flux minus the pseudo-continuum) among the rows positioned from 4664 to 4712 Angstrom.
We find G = -11.9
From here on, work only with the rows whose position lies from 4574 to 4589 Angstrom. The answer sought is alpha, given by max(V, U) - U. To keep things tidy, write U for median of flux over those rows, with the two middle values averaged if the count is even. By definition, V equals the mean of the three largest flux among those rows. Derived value 1.6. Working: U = 31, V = 33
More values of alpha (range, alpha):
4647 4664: 1.7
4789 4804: 1.0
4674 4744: 4.7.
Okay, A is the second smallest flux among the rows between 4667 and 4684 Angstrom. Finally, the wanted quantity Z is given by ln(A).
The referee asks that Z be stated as 3.31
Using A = 27.5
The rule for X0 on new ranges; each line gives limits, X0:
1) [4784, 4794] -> 0.9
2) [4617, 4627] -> 1.4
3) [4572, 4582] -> 1.9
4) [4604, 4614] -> 2.1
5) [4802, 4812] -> 2.2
